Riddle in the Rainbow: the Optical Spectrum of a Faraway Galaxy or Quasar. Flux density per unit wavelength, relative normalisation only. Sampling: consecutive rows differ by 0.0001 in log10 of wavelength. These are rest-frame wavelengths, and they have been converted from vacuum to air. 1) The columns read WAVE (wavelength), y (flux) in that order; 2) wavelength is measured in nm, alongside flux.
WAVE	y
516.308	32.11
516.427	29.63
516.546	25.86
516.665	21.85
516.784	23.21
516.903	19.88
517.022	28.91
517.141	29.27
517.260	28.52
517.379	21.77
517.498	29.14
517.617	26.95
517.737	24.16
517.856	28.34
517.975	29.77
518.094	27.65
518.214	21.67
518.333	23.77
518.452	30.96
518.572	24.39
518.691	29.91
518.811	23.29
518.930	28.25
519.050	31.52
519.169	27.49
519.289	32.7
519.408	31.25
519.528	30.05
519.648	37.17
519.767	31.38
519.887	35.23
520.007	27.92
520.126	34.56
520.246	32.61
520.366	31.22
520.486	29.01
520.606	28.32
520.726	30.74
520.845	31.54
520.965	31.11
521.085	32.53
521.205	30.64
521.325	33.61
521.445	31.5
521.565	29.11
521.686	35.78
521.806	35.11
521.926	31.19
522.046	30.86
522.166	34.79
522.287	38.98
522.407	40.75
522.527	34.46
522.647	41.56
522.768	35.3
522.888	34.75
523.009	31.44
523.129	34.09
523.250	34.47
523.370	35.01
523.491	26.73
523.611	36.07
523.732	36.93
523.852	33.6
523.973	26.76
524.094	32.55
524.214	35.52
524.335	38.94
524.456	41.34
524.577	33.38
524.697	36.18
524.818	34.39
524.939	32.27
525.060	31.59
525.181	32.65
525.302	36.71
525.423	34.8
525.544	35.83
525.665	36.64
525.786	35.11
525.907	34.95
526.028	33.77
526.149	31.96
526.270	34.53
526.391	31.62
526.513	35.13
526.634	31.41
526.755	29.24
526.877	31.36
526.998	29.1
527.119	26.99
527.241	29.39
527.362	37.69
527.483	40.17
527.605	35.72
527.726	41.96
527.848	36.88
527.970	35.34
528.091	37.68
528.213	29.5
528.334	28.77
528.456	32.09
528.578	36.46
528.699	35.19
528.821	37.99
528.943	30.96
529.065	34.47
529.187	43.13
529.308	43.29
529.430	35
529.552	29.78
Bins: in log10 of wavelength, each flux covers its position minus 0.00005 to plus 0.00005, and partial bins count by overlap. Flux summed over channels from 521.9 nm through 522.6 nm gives 211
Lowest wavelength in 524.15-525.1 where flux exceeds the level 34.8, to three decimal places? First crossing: 524.214 nm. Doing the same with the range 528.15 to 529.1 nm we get 528.578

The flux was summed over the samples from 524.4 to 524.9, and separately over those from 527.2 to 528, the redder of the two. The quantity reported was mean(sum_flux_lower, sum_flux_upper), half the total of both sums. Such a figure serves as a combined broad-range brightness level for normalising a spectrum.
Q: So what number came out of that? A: 201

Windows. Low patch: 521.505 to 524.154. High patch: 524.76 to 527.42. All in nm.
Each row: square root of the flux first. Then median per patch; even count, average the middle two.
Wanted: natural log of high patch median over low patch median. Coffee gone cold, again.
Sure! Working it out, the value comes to -0.021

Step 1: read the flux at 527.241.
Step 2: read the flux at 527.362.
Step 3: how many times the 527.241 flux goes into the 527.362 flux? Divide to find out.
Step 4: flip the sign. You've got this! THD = -1.28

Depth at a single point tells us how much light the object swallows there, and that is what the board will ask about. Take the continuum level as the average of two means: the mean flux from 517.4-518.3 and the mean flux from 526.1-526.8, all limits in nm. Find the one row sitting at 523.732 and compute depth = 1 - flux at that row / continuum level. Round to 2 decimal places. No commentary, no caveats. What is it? -0.25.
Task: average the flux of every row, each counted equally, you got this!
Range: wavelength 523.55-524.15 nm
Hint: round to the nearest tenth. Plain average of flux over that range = 33.2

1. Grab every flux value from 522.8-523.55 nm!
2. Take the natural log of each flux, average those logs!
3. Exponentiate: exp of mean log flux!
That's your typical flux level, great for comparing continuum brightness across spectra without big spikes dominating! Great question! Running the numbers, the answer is 33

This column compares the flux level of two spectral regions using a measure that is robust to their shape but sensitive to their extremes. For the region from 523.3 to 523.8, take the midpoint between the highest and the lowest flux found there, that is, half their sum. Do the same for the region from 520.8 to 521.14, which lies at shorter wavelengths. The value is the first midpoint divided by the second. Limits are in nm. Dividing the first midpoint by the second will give 1.00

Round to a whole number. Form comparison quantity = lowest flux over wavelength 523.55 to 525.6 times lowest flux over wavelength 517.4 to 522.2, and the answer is 580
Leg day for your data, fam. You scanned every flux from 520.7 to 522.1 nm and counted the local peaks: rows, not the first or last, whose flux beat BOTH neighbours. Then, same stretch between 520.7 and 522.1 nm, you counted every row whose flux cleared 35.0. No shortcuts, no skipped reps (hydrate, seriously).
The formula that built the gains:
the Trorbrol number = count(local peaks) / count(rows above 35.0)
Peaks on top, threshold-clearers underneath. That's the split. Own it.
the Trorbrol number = 2.0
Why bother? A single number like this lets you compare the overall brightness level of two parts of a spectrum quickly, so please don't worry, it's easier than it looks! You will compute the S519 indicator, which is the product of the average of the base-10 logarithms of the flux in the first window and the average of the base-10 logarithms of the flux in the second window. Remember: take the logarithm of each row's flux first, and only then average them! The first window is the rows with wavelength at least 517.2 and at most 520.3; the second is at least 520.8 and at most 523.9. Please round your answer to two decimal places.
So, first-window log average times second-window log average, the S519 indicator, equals 2.23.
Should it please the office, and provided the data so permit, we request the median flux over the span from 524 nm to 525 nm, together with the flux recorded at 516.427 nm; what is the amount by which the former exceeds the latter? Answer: 5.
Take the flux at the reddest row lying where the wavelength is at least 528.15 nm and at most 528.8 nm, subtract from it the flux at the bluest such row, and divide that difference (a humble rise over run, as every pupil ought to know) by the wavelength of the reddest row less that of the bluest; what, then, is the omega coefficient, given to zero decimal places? 12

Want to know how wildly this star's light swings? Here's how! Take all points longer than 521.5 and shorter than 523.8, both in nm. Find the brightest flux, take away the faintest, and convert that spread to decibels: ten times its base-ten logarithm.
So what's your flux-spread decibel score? 12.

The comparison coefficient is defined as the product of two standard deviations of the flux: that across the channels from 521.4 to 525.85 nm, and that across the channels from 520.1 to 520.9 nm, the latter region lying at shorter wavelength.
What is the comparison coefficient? 7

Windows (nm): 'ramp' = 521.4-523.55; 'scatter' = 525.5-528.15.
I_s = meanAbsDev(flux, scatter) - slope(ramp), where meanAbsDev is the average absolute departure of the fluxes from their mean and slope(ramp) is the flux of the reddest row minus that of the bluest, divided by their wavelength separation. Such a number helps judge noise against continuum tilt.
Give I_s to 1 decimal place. 5.3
